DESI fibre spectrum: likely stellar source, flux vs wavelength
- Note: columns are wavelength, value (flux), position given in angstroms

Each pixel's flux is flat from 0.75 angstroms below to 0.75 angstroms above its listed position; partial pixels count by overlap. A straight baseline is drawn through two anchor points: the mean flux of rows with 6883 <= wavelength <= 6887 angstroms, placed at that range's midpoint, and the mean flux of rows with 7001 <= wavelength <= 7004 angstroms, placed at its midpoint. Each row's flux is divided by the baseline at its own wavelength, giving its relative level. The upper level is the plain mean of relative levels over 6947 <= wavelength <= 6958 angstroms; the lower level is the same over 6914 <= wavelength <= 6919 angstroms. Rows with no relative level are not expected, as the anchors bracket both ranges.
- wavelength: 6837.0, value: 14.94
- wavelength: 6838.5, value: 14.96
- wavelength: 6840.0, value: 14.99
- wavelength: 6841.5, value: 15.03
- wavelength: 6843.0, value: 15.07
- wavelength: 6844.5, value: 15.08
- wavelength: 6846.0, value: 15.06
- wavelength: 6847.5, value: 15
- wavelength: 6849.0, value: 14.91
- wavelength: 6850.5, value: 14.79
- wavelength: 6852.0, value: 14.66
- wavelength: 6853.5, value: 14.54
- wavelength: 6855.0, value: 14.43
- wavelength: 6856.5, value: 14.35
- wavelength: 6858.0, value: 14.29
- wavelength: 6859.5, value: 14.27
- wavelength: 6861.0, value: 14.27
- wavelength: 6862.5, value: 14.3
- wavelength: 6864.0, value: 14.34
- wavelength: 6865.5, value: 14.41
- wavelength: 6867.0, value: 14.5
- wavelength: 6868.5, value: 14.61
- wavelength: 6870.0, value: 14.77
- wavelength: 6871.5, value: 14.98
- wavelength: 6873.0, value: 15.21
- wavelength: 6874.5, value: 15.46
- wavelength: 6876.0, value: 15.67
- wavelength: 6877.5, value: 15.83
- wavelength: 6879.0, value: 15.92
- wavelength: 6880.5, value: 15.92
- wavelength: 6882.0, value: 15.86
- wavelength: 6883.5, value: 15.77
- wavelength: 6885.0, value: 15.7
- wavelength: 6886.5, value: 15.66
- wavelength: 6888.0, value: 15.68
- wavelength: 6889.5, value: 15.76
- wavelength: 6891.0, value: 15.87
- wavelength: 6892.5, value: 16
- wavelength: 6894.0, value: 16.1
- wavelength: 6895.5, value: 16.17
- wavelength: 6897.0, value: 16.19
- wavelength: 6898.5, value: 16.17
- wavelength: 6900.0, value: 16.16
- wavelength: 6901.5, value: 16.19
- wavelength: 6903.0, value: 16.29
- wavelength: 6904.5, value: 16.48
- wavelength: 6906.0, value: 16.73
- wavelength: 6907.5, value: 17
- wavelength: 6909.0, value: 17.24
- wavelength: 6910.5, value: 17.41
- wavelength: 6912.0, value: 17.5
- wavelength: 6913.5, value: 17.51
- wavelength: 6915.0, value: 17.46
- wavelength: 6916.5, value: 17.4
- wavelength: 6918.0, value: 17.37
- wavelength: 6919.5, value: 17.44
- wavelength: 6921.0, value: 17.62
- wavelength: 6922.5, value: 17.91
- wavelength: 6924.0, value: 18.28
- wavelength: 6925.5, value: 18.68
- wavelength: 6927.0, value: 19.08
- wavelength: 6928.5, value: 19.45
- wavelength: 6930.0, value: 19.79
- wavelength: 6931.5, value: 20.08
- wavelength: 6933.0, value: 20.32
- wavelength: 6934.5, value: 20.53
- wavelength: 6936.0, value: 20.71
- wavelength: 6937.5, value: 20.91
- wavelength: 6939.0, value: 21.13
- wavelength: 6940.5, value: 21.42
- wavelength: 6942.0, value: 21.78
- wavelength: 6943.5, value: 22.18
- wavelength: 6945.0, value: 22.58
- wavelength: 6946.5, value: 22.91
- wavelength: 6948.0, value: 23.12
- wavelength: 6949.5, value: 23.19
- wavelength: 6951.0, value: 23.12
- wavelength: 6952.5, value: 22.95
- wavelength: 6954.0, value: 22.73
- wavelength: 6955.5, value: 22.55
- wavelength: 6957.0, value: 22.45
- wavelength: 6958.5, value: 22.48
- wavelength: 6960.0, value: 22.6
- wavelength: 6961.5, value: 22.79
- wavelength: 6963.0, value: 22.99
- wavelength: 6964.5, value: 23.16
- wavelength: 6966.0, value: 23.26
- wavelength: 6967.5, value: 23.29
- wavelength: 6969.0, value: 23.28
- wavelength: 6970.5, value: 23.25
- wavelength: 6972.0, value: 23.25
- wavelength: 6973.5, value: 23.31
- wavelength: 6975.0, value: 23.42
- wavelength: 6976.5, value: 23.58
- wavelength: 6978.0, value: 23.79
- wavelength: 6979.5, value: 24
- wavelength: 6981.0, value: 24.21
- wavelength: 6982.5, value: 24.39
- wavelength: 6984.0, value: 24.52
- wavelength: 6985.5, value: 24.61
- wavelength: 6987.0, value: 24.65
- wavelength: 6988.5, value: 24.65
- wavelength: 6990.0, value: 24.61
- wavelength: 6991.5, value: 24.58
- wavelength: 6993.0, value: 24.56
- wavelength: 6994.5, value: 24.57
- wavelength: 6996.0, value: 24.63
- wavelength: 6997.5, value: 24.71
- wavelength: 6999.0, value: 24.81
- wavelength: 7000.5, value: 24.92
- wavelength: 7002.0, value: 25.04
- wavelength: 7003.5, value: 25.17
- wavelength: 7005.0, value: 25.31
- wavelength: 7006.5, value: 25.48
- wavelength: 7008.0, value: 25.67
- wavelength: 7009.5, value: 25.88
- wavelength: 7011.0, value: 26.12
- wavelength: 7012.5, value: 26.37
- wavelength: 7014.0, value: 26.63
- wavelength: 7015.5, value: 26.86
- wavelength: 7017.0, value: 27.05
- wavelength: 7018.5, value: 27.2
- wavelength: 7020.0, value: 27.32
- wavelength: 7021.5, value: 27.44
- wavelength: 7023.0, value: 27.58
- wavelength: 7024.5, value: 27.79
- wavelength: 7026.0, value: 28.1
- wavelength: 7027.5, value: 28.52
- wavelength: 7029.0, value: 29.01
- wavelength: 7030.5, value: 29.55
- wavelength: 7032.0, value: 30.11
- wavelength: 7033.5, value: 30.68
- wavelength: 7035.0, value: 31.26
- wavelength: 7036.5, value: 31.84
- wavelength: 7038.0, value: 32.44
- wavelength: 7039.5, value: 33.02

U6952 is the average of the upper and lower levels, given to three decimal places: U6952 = 1.020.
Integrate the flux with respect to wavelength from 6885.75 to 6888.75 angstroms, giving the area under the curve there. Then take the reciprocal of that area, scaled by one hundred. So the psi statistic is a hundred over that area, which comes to 2.1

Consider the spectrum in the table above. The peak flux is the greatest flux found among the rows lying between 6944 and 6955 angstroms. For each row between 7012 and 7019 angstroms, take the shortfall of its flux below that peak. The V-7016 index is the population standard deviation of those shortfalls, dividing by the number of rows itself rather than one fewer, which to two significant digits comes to 0.30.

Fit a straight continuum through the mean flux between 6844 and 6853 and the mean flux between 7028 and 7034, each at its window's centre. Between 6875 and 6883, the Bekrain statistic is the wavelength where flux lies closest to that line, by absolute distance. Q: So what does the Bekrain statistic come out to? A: 6877.5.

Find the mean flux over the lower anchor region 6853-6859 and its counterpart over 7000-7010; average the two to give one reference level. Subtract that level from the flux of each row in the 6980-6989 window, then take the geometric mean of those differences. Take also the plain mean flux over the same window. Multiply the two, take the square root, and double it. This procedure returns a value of 21.3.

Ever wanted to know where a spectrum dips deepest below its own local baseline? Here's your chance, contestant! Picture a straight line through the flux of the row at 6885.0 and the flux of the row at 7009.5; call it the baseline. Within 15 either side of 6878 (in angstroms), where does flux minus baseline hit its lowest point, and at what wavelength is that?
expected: 6891.0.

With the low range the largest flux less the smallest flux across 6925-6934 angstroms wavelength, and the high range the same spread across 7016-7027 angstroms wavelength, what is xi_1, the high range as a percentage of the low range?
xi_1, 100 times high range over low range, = 64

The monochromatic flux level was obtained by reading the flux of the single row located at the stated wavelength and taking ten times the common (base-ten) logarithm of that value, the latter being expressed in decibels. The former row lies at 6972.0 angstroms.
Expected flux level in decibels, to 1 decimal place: 13.7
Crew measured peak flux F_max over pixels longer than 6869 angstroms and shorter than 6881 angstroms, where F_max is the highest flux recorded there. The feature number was 15.92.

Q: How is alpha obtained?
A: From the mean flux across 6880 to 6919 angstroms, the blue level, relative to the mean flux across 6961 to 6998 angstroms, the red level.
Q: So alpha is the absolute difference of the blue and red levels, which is 7.5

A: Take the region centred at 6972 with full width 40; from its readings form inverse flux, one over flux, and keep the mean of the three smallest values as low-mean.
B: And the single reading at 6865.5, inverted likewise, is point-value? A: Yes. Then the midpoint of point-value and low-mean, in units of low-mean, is 1.35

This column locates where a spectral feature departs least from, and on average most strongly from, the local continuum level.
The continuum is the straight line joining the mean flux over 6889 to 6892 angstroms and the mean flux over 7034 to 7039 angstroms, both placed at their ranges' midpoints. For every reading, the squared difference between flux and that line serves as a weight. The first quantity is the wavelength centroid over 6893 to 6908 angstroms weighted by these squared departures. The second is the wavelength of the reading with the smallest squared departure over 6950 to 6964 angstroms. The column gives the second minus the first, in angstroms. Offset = 51.0 angstroms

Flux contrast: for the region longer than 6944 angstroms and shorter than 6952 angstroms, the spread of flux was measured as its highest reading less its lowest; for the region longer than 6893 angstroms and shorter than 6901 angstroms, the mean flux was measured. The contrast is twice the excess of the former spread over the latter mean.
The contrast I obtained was -31.1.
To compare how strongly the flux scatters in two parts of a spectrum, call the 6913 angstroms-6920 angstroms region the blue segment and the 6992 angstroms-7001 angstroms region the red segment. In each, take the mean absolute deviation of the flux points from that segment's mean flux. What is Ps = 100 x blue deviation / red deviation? 36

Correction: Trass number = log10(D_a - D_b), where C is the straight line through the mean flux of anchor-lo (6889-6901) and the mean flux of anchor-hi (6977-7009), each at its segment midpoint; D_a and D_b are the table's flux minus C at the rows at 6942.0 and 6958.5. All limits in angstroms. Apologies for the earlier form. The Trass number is -0.12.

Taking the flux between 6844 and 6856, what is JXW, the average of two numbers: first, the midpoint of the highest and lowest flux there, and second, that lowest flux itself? 15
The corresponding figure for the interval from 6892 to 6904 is 16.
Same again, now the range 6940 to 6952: 22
